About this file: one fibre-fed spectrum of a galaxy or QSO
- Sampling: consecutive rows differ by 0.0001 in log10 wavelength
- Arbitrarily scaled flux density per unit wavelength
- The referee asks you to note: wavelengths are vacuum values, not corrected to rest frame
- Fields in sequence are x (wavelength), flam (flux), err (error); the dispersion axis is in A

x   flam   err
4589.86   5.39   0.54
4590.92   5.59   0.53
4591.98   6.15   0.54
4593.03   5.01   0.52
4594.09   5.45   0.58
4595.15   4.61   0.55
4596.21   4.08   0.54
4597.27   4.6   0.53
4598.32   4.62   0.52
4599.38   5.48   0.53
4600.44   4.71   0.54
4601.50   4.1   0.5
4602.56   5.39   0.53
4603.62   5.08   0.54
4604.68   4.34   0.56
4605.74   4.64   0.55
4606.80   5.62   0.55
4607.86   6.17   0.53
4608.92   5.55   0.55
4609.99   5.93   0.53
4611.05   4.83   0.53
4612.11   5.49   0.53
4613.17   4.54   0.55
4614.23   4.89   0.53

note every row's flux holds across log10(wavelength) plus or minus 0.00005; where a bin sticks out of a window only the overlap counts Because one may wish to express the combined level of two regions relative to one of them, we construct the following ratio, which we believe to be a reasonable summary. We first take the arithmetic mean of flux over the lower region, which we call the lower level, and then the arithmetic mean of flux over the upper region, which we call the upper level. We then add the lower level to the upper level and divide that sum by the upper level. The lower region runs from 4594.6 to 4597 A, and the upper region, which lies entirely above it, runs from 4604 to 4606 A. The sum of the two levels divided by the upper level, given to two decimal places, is 1.97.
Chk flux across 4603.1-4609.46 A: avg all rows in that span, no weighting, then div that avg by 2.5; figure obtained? 2.09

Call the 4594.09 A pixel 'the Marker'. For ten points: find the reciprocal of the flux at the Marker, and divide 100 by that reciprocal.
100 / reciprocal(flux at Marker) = 545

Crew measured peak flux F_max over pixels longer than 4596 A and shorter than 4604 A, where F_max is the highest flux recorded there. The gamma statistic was 5.48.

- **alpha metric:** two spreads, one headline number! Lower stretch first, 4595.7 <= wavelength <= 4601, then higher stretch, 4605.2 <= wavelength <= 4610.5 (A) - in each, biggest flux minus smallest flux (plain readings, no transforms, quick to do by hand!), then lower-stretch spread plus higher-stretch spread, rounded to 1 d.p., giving 2.9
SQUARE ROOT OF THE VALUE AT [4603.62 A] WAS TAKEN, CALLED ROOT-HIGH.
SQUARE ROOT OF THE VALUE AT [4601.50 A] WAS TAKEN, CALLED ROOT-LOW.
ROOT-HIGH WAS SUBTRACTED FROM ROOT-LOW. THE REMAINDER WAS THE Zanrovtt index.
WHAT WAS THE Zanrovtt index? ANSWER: -0.23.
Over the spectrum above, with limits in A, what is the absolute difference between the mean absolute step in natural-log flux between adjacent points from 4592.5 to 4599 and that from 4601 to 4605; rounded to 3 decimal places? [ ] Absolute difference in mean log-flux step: 0.064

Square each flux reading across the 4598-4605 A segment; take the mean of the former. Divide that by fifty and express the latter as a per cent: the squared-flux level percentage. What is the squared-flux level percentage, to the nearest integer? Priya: 47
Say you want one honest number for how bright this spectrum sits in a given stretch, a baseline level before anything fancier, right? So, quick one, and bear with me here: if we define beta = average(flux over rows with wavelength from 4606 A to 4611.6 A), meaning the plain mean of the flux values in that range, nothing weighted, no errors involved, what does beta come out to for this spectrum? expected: 5.6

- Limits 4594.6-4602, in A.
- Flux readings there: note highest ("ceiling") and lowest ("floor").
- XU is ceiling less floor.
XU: 1.40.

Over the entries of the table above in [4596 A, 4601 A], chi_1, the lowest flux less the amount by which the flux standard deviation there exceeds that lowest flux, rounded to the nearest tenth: 7.7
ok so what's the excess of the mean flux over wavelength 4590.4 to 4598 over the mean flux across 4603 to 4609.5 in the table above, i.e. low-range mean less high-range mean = -0.2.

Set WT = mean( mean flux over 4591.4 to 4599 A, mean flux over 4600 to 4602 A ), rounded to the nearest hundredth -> 4.67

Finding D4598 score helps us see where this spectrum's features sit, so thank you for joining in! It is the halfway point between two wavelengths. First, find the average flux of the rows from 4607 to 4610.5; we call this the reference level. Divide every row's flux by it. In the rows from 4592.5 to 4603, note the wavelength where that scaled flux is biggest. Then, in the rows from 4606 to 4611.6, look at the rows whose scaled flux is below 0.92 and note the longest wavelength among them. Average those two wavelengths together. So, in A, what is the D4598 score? 4605.2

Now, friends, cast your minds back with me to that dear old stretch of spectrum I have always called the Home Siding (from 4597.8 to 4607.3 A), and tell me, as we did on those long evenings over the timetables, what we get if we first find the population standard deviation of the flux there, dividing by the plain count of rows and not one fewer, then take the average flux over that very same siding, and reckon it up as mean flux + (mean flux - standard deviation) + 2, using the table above 11.3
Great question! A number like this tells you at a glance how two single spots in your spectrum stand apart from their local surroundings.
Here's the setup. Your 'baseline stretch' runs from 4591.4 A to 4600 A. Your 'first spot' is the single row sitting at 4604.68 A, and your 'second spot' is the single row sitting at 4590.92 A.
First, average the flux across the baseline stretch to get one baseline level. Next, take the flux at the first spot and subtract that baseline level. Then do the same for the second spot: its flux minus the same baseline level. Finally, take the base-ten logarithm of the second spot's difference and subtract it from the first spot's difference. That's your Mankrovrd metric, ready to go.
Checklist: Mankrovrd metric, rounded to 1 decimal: -0.4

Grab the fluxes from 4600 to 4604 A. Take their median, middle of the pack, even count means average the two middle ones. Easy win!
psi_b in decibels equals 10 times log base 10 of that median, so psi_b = 6.9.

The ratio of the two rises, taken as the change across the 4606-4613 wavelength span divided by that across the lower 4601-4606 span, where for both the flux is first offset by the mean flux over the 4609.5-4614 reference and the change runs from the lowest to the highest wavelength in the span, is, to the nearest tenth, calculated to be -0.2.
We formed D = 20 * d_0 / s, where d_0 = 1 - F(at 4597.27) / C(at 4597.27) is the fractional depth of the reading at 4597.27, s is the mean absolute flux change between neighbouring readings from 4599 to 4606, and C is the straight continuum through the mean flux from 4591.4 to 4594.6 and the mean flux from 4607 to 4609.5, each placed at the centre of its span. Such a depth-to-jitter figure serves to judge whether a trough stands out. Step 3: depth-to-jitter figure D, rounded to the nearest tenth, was 5.4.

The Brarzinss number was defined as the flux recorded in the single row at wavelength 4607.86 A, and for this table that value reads 6.17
